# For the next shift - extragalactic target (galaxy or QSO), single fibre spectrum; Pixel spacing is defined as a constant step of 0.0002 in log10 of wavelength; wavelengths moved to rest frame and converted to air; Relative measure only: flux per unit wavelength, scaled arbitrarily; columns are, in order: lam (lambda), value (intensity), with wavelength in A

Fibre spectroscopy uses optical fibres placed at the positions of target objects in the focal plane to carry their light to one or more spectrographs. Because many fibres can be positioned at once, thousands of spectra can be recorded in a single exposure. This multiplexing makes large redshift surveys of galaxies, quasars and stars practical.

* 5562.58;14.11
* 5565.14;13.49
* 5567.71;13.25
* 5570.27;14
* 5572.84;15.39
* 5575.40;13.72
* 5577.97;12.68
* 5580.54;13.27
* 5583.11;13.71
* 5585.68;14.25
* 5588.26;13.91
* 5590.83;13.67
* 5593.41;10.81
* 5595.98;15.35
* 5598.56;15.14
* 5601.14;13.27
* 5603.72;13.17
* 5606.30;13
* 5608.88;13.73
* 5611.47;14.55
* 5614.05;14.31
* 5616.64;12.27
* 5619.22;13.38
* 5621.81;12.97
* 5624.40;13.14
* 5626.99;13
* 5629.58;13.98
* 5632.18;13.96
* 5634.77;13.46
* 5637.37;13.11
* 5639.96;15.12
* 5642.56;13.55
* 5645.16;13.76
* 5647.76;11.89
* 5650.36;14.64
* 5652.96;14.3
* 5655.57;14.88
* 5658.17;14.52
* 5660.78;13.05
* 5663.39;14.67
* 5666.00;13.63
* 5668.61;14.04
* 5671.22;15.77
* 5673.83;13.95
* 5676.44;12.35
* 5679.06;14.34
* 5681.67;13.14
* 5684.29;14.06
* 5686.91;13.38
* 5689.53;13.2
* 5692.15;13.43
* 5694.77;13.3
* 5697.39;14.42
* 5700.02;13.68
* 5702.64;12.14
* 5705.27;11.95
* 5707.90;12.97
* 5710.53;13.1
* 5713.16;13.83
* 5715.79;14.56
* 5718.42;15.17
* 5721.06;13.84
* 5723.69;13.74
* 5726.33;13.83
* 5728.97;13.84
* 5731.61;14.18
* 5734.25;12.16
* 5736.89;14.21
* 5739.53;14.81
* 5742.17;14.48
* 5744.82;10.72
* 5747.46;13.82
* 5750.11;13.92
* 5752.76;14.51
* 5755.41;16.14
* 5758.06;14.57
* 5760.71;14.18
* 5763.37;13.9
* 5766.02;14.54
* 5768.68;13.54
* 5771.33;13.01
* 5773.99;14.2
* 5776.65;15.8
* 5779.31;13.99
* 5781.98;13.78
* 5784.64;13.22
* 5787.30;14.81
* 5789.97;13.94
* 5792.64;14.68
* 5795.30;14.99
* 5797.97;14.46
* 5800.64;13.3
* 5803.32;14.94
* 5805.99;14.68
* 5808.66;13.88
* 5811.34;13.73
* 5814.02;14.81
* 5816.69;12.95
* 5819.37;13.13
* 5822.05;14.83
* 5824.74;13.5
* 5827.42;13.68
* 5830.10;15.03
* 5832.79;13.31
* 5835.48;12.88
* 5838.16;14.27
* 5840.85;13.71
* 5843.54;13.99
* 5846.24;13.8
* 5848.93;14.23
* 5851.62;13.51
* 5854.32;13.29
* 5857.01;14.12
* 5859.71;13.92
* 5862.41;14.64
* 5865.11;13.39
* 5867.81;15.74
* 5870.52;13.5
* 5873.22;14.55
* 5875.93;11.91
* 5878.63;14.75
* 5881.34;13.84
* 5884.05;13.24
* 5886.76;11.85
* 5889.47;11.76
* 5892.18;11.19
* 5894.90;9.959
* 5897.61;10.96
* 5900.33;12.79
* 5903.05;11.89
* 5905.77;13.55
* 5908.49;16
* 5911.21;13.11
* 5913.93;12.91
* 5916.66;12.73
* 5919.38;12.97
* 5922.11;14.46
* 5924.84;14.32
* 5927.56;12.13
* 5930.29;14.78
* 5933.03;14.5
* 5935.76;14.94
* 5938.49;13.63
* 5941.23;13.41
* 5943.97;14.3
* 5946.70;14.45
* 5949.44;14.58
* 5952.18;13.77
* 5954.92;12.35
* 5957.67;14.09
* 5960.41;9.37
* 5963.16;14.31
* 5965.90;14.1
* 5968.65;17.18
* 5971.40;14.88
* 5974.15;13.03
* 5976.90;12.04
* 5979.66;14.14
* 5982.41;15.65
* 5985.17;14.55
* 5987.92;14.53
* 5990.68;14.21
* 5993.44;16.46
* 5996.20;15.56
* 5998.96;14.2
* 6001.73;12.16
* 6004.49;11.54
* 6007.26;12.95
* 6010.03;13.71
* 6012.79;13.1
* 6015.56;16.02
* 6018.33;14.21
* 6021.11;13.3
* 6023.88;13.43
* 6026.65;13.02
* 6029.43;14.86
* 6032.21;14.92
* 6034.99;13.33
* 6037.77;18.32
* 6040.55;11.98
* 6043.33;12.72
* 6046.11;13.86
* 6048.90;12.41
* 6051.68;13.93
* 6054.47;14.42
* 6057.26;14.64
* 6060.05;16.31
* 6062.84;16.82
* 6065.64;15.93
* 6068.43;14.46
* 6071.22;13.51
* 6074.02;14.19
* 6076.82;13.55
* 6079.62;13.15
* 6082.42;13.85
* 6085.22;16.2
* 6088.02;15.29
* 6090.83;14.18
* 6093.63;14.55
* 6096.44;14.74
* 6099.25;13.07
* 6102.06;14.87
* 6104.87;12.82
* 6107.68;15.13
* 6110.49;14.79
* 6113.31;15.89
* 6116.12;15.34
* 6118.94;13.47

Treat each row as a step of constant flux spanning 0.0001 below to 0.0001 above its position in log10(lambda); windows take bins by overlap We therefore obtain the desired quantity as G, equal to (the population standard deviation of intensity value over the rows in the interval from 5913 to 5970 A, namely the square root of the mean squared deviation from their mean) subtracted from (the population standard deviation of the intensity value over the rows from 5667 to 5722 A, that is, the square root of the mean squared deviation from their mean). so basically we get -0.5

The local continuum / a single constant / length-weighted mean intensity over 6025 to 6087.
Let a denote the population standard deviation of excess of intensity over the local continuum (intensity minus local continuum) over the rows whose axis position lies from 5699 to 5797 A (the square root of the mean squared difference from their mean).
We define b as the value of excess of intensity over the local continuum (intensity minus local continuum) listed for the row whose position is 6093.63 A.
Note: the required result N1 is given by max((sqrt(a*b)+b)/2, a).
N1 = 1.03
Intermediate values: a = 1.03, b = 0.17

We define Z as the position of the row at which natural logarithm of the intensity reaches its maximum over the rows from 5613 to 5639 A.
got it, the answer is 5614.05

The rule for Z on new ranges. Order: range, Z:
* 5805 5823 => 5822.05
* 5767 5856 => 5776.65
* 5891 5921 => 5908.49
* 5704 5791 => 5755.41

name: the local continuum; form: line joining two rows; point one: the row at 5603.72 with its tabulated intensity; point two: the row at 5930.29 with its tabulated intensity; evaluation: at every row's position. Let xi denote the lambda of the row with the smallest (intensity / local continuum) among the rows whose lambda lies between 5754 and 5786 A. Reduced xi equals 5771.33 A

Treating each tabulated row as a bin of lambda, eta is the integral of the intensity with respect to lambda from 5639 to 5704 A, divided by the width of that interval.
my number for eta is 13.8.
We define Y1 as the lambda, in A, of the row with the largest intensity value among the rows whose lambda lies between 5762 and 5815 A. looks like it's 5776.65 A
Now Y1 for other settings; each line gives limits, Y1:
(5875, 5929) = 5908.49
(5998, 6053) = 6037.77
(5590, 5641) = 5595.98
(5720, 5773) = 5755.41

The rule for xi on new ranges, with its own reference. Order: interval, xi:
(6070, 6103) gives 6099.25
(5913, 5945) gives 5927.56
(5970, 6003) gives 5976.90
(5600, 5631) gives 5616.64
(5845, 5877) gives 5875.93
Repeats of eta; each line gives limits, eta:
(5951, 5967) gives 13.0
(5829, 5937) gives 13.5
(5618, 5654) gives 13.6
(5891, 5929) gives 12.8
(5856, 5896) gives 13.2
